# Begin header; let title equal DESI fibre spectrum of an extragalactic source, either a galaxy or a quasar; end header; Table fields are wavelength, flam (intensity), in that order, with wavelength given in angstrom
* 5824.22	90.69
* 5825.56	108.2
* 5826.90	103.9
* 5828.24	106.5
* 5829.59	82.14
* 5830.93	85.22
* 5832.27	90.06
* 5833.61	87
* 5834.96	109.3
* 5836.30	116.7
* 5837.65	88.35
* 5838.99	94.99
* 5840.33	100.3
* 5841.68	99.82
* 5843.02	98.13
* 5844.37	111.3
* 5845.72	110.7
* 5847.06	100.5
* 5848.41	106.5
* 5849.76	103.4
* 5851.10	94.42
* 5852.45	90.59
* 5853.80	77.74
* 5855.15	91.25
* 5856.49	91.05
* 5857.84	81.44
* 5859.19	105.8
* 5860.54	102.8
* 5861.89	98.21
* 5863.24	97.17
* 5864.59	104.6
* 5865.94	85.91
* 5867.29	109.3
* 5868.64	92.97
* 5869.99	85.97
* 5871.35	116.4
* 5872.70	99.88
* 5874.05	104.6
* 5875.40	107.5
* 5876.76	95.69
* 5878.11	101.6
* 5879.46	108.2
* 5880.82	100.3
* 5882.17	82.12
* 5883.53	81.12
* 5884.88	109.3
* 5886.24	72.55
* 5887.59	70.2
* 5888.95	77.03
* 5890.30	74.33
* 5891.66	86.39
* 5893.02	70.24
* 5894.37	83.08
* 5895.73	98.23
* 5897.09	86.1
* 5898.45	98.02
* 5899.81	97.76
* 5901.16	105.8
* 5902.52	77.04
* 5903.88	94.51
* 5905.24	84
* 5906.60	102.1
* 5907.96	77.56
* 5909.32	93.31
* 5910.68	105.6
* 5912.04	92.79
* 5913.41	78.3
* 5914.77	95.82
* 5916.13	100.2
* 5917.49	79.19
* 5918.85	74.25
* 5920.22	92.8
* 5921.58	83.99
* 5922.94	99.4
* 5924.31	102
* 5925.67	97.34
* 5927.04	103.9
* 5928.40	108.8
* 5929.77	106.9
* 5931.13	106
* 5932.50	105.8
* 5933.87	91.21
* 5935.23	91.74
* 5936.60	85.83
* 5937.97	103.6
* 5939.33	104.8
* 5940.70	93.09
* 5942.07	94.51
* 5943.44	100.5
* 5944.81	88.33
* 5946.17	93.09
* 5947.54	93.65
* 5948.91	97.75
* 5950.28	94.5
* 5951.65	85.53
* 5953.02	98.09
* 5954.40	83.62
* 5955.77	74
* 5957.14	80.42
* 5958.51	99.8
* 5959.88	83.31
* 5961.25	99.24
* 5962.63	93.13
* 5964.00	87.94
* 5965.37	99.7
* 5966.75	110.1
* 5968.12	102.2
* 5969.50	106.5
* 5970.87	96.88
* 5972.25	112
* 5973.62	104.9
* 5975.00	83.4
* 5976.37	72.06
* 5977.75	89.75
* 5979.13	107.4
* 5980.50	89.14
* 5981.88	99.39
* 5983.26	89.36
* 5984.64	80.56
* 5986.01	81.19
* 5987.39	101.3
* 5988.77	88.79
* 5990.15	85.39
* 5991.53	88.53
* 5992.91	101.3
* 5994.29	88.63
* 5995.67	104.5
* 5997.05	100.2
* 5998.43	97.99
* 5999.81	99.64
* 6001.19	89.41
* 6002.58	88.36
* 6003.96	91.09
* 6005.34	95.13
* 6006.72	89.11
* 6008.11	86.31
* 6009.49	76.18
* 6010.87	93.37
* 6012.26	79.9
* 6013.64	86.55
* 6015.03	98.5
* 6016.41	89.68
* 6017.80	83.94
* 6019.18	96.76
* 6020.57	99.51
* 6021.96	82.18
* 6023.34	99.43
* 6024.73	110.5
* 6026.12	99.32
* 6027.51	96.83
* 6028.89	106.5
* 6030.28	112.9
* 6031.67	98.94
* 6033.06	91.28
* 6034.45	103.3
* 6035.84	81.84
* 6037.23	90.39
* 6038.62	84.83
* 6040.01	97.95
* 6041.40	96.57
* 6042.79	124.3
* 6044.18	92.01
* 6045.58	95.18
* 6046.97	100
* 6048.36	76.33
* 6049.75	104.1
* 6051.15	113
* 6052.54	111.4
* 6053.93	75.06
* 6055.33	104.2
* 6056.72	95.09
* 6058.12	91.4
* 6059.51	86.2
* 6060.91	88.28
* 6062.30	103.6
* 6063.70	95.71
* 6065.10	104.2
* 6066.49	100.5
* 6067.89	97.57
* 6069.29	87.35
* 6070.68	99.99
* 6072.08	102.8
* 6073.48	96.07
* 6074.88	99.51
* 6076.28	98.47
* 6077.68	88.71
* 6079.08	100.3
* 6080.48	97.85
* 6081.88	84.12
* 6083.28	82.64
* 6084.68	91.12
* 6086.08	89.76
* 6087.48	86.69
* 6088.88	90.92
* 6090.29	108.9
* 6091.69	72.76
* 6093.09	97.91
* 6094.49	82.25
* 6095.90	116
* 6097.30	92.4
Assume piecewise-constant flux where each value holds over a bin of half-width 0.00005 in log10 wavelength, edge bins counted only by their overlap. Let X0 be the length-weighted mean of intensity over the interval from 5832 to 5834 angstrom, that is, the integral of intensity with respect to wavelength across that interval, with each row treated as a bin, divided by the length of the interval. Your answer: 89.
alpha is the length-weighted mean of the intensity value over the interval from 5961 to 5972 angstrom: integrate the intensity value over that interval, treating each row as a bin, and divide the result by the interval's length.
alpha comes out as 100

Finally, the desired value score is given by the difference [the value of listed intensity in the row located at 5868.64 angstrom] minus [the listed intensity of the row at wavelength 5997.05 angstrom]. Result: -7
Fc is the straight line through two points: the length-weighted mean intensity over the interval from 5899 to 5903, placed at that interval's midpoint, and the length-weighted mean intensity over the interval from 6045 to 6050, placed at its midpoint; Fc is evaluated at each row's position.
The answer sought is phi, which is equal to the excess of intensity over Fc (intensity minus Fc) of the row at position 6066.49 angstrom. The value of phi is 8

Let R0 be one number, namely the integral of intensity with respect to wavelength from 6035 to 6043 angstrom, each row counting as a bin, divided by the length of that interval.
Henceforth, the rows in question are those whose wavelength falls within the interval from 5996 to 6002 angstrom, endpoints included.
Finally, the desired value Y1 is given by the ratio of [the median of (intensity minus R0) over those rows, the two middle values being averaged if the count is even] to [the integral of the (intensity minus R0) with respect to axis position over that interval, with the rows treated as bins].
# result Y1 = 0.27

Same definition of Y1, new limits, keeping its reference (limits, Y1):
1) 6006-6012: 0.13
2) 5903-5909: 0.17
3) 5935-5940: 0.26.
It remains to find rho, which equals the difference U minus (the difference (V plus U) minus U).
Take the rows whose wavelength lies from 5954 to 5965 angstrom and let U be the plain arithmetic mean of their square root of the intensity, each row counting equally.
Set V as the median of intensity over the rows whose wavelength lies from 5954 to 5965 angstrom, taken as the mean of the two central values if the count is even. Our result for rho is -76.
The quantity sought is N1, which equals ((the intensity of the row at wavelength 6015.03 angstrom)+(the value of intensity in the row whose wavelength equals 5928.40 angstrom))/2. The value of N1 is 104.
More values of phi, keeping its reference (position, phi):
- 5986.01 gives -13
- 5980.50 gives -5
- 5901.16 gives 11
